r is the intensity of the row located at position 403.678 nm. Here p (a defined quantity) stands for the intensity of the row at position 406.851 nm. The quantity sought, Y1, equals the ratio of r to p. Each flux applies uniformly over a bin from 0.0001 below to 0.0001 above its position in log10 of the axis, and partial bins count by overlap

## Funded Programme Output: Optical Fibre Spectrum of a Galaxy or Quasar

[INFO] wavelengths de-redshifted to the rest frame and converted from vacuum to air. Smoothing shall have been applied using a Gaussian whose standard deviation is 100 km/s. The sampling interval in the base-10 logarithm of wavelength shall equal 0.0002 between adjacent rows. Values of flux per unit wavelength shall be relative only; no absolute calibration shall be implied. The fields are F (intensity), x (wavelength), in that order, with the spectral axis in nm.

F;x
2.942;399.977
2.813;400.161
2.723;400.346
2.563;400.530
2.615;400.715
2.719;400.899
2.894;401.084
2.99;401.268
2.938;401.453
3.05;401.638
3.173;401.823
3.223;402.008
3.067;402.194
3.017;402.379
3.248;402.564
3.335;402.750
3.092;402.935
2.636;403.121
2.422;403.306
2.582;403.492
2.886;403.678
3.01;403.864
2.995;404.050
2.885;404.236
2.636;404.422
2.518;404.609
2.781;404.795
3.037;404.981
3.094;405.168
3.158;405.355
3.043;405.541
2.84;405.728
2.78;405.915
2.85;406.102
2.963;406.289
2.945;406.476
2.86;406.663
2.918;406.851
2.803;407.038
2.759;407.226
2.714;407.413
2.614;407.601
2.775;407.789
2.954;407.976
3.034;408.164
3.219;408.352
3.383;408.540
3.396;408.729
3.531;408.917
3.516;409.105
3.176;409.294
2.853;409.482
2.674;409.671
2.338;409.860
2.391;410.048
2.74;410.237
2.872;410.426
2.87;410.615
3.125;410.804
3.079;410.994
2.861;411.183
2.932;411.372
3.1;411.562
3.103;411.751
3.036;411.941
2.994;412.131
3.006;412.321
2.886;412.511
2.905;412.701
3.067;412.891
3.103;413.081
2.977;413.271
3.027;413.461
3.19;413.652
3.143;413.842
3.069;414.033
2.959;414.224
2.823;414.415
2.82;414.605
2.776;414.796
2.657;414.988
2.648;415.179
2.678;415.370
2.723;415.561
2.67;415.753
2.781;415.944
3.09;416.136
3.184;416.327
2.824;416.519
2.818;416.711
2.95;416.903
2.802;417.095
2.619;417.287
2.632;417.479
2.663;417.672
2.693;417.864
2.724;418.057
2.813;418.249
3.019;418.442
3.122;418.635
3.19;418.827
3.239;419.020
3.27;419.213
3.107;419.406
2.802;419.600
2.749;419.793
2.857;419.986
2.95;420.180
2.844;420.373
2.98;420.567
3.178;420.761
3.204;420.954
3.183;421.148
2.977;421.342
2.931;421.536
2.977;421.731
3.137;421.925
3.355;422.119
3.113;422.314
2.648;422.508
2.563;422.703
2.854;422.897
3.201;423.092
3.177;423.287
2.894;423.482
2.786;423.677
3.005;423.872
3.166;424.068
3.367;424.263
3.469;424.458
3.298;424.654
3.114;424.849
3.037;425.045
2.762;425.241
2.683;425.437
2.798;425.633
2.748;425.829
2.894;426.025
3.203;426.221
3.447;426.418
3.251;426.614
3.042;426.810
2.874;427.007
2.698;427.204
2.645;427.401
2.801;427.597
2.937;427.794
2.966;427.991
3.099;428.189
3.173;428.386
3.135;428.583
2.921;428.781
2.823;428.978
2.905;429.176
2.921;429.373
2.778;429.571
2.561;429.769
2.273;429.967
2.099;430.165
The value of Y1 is 0.99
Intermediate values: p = 2.918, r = 2.886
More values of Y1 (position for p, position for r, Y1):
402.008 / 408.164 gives 0.94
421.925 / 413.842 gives 1.00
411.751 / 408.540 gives 1.09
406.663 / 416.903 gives 1.03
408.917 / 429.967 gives 0.64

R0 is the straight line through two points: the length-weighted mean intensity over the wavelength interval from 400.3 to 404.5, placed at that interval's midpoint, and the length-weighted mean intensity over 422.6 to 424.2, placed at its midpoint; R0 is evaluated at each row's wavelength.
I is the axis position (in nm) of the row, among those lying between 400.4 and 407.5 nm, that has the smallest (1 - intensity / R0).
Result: 402.750 nm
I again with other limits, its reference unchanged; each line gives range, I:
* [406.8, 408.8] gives 408.729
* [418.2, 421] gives 419.213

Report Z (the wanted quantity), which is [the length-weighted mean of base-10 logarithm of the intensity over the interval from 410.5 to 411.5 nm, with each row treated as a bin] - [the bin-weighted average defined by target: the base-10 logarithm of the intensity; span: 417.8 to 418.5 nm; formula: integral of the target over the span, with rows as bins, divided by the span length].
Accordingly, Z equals 0.026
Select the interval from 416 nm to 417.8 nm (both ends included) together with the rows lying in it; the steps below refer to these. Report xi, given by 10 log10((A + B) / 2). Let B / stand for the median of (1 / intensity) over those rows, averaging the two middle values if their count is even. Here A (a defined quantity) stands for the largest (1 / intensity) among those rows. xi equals -4.34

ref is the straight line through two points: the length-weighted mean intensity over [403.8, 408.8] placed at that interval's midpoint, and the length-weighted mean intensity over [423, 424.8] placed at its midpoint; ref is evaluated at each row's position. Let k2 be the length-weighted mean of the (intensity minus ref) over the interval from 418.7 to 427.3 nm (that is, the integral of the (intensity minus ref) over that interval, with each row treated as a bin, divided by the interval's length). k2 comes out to -0.12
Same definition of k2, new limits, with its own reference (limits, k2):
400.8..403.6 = 0.09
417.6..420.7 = -0.15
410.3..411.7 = -0.01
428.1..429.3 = -0.21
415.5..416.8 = -0.18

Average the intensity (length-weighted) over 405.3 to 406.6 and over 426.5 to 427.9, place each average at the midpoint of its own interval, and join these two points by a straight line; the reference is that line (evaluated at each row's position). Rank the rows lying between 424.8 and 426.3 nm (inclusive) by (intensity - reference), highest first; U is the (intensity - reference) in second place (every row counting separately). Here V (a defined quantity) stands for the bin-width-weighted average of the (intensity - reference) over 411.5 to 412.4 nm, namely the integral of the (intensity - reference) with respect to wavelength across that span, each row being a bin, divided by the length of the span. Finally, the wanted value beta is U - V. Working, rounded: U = 0.21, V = 0.12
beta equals 0.09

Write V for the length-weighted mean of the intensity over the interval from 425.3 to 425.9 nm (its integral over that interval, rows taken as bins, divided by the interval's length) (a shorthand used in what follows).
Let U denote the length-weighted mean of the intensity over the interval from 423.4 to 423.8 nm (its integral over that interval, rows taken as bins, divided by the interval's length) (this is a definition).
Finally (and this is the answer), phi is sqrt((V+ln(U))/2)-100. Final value -98.6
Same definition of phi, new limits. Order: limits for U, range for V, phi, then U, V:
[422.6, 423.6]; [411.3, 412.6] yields -98.6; 2.93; 3.01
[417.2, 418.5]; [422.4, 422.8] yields -98.7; 2.73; 2.62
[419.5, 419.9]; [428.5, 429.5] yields -98.6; 2.78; 2.93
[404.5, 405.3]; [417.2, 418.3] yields -98.6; 2.87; 2.69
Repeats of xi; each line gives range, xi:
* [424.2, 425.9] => -4.55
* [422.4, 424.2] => -4.34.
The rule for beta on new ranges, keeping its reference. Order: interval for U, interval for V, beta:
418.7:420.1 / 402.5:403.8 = 0.38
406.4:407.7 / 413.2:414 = -0.18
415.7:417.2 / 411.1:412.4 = 0.09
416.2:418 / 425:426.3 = 0.07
